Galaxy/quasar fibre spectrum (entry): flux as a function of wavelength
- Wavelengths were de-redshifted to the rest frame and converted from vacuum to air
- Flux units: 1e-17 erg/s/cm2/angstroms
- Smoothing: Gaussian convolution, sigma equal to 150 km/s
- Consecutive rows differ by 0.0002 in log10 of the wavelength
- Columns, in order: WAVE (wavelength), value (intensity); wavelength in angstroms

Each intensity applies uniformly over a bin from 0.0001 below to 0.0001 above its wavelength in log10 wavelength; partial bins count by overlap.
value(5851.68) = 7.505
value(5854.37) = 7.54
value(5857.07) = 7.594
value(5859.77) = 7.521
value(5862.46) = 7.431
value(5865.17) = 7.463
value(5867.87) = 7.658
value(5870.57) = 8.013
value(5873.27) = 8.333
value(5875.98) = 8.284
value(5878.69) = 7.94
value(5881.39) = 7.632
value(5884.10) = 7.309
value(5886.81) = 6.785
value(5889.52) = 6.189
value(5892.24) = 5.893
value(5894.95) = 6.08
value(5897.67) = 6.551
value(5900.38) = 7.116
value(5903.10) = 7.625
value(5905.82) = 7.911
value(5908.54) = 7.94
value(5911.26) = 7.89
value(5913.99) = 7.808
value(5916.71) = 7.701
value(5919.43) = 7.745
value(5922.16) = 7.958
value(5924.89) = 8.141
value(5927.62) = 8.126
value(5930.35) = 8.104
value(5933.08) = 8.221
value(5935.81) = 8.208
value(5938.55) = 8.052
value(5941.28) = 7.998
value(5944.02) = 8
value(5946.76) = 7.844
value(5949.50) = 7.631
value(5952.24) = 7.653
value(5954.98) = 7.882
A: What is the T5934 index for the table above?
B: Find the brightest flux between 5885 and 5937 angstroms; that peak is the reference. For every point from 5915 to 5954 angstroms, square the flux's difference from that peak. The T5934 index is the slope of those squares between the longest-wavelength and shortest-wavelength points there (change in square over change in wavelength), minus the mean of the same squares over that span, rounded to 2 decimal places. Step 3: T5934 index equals -0.11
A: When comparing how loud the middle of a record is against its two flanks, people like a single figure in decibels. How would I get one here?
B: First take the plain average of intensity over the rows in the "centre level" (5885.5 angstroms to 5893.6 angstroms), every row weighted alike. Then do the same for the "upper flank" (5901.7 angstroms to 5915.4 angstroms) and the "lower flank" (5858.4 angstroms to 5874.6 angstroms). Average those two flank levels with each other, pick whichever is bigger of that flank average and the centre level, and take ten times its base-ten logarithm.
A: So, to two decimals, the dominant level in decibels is 8.91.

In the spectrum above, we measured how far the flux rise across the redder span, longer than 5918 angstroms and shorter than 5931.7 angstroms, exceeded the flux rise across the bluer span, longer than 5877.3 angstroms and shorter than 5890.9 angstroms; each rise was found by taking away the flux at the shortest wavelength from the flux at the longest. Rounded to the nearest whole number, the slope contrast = 2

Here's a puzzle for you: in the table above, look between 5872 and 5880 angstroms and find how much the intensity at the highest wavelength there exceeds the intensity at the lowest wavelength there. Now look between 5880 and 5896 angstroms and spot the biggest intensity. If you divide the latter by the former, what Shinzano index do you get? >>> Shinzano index -19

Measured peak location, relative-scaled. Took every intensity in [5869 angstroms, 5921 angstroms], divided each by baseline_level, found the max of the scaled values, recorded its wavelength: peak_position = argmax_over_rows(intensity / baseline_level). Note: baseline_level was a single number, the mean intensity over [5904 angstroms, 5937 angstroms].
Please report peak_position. 5873.27 angstroms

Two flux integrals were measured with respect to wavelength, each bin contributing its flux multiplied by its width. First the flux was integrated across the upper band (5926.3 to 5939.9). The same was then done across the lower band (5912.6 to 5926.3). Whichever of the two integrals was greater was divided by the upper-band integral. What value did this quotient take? 1.000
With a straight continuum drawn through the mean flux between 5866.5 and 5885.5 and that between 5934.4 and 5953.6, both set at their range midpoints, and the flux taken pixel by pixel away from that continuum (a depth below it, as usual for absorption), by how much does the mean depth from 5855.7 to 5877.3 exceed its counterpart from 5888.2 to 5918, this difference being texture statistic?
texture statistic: -0.65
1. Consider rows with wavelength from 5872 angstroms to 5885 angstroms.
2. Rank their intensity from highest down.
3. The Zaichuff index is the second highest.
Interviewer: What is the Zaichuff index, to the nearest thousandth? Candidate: 8.284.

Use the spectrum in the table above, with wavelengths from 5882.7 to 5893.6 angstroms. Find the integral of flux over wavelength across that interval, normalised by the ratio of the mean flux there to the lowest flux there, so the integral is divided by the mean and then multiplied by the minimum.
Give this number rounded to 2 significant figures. 64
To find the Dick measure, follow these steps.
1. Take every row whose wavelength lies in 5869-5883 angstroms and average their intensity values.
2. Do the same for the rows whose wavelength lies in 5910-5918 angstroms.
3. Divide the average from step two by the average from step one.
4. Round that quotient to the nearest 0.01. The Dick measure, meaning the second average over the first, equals 0.97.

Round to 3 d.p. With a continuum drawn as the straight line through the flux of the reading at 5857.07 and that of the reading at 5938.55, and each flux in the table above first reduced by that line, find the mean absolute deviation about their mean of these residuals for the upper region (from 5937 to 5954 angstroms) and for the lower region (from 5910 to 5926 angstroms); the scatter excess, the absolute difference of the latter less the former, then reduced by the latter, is -0.053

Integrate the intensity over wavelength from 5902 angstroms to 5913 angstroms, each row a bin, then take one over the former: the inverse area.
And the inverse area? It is 0.012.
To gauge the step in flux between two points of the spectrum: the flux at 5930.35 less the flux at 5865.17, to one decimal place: 0.6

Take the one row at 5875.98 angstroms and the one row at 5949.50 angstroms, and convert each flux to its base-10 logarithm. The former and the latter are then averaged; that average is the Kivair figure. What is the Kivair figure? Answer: 0.900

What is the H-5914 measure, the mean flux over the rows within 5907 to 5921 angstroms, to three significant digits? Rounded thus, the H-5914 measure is 7.82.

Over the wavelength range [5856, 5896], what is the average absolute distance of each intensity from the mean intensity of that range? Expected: 0.59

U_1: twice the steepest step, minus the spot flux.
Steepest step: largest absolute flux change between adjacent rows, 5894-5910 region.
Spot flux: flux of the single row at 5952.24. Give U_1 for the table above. -6.5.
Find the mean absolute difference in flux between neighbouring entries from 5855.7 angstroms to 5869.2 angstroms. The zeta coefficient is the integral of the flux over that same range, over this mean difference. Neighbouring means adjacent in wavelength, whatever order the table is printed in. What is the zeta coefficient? 1043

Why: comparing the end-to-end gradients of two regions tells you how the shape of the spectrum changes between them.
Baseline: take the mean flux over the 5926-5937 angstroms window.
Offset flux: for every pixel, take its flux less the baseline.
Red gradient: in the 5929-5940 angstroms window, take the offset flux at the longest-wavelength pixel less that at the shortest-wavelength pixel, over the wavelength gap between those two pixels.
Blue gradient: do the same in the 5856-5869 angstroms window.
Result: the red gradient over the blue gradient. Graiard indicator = -1.1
